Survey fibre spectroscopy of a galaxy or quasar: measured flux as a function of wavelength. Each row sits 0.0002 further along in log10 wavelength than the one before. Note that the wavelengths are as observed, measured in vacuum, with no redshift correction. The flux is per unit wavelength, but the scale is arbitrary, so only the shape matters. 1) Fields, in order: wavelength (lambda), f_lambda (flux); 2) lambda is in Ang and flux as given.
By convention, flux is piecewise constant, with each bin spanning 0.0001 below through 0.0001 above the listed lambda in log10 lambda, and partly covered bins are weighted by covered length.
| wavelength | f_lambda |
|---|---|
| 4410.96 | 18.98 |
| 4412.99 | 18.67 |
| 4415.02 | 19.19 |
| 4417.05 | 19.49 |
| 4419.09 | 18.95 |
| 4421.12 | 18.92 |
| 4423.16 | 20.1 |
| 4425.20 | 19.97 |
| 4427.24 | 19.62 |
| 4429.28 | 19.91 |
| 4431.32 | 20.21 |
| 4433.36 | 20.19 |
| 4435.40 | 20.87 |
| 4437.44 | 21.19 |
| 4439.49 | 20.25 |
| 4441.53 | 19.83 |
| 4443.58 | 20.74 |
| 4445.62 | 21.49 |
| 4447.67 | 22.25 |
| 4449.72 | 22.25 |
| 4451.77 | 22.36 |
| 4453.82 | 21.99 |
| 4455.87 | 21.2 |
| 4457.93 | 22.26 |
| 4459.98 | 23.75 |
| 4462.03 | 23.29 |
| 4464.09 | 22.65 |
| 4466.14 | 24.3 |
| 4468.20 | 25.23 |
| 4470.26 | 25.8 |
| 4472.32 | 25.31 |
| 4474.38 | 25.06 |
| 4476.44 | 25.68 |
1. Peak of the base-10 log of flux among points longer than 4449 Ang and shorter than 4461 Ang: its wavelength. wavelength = 4459.98 Ang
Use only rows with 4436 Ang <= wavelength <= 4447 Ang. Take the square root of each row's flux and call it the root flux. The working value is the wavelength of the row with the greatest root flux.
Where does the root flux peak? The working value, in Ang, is 4445.62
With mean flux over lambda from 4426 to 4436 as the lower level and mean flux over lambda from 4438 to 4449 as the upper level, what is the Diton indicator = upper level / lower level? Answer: 1.04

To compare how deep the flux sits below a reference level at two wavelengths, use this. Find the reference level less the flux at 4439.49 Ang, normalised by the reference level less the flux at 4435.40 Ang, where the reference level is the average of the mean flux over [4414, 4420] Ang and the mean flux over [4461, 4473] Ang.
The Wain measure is 1.7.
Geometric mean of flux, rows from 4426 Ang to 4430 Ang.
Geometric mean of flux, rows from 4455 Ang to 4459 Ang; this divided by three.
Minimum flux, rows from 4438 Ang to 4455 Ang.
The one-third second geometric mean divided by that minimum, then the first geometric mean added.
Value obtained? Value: 20.1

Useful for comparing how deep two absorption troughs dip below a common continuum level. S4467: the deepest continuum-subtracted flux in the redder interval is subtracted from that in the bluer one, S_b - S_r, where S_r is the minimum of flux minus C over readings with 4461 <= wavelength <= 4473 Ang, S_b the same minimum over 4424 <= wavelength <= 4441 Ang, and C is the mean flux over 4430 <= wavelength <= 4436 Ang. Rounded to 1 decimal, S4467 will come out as -3.0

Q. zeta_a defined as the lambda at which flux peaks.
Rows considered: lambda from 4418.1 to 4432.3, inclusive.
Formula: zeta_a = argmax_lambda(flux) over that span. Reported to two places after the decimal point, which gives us 4431.32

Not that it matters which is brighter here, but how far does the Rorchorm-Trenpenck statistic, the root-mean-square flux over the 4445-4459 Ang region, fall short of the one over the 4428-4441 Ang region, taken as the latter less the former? -1.5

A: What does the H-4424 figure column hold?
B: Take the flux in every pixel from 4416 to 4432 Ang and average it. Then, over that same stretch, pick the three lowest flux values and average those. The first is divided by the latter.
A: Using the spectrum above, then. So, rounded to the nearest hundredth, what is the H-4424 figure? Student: 1.03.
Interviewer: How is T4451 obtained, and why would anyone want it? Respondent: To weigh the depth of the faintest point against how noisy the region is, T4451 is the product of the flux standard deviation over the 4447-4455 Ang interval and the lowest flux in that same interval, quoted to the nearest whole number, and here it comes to 3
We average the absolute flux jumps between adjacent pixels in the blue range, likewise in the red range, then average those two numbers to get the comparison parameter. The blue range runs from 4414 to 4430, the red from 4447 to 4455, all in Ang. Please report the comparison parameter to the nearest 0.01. 0.28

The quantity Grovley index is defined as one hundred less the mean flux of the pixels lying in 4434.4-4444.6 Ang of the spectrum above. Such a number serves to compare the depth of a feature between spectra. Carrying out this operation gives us 79.4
